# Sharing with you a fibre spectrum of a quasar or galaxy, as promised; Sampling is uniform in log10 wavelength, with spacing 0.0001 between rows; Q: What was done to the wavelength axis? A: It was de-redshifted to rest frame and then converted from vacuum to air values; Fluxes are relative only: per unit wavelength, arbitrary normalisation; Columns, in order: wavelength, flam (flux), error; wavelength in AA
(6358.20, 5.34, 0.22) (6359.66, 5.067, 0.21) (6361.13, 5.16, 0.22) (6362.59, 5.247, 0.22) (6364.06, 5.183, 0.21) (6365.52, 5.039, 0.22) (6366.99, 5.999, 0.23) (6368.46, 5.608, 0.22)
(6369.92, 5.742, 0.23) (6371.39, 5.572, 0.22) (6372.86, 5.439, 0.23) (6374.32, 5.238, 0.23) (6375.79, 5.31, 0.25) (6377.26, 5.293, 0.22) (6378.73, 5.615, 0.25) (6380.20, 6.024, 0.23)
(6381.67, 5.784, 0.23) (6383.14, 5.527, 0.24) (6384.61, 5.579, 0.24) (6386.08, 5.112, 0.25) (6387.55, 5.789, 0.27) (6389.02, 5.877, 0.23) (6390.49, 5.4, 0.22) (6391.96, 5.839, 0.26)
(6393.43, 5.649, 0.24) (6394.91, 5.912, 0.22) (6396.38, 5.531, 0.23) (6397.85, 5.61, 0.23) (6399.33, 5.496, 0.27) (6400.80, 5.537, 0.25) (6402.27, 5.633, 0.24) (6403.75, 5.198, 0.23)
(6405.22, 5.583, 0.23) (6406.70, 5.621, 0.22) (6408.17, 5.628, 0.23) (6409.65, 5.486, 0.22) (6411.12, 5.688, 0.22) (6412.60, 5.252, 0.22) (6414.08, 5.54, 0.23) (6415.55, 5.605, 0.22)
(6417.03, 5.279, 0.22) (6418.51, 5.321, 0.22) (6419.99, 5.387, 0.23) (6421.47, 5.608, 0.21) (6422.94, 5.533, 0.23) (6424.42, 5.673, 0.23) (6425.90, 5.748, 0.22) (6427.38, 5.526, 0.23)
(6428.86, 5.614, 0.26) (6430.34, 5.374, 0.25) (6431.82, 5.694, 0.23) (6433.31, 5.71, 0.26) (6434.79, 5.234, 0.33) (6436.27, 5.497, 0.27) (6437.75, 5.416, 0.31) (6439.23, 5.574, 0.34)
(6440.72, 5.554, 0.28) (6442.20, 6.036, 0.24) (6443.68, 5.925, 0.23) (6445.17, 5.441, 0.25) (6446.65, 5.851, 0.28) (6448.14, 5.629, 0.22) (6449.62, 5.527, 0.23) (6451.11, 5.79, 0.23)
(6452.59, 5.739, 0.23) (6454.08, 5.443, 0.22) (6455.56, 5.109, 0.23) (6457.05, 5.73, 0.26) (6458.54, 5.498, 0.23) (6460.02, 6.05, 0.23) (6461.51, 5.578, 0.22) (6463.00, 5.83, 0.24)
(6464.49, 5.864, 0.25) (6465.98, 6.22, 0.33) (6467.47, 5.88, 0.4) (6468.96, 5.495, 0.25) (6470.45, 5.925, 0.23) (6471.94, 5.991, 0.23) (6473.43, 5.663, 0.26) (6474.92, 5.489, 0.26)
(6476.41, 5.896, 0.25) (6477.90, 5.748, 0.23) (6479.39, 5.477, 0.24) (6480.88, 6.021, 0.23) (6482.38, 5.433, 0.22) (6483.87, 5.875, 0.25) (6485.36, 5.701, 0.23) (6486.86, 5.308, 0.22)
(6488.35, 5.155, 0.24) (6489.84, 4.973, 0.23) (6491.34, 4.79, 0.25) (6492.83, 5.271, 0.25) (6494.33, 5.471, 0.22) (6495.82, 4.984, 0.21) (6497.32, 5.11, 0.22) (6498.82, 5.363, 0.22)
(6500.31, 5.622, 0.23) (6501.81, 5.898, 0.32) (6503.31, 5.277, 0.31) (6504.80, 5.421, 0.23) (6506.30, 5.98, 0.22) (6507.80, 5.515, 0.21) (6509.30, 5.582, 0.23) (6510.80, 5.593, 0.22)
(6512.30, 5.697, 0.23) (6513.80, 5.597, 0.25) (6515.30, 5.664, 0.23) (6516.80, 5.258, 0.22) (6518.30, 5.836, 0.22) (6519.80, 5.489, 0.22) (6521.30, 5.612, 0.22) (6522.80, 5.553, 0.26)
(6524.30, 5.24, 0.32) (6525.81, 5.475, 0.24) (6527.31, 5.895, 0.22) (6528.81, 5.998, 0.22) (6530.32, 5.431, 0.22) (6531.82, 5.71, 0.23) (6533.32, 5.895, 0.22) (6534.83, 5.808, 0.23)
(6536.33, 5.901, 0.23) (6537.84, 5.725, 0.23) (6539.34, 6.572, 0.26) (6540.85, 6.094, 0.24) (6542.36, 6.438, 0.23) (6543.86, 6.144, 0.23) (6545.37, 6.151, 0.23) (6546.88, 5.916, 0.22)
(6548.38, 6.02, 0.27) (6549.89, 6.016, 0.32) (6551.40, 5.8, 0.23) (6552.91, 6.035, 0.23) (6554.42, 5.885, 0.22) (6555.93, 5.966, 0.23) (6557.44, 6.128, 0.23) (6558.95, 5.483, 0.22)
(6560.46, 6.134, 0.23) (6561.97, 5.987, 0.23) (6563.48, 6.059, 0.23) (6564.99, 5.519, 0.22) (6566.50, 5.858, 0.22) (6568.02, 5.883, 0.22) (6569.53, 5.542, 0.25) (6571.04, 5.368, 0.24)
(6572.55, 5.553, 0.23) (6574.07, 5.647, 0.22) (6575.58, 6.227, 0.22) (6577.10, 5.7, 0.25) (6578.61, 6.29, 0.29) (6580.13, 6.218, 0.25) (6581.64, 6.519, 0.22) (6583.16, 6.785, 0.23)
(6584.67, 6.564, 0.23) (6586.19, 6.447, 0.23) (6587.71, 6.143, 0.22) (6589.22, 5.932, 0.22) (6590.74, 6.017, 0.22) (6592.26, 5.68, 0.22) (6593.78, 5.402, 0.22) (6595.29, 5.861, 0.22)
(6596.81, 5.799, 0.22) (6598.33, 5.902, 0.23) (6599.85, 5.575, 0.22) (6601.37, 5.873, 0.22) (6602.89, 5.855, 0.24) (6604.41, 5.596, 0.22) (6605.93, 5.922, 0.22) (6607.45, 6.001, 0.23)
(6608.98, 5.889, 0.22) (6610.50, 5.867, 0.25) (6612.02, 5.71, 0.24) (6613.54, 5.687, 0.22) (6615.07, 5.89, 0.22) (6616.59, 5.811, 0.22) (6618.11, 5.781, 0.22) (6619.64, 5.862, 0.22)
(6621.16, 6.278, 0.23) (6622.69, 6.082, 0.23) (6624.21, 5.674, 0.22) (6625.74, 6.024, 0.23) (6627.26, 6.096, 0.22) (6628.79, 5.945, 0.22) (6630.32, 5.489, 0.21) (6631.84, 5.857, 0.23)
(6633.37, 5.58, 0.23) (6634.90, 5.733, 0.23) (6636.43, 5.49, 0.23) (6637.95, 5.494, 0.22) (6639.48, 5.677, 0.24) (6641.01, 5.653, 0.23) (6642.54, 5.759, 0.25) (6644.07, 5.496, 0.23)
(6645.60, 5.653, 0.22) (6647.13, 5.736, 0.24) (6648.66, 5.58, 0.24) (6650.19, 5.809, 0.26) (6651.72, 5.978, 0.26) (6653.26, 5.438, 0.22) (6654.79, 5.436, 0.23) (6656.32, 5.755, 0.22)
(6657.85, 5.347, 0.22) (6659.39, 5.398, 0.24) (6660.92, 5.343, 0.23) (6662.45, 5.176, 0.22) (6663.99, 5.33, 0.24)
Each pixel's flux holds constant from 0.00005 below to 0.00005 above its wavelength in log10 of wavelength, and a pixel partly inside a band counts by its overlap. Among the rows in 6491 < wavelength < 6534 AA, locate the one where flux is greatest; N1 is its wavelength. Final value 6528.81 AA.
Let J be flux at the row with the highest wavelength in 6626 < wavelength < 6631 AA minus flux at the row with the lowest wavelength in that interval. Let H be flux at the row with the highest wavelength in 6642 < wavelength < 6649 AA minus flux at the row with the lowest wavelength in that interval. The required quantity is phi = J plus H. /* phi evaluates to -0.8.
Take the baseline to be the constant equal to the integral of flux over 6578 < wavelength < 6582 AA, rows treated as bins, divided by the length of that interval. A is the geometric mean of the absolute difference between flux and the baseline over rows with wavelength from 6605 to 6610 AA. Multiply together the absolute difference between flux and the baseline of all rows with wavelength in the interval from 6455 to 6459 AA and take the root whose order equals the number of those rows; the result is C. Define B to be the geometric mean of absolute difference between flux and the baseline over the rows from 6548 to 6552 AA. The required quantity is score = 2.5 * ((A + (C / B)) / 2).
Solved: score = 3.3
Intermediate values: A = 0.4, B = 0.37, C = 0.84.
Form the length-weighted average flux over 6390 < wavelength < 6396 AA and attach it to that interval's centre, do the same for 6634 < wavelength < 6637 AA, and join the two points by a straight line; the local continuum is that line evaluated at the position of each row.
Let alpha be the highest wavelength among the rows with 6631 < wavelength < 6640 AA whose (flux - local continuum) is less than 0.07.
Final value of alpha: 6639.48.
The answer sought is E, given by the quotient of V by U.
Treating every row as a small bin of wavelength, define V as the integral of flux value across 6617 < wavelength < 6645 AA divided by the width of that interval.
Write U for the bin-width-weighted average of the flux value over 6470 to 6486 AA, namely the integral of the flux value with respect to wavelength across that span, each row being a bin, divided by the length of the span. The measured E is 1.01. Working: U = 5.75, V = 5.78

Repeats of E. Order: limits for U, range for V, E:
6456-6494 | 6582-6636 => 1.05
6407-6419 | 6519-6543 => 1.06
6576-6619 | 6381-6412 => 0.94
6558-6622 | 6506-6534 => 0.95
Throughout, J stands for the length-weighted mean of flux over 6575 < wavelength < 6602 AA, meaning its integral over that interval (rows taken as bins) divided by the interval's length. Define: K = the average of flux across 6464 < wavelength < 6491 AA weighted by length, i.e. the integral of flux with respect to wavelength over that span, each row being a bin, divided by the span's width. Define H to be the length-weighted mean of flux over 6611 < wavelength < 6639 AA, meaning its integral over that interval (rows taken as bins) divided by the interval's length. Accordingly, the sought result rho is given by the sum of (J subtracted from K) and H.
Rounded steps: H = 5.80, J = 6.05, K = 5.66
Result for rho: 5.41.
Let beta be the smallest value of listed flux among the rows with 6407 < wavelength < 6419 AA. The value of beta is 5.252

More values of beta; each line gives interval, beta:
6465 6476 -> 5.489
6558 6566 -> 5.483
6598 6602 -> 5.575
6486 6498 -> 4.79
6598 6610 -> 5.575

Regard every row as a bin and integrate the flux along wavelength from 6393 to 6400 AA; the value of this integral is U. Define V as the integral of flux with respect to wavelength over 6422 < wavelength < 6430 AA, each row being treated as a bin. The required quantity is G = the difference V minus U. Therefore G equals 5.5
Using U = 39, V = 45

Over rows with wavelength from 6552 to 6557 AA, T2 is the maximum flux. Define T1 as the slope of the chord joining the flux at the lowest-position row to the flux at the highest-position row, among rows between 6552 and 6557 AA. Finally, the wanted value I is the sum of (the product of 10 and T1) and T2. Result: 5.8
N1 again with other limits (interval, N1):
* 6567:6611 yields 6583.16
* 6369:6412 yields 6380.20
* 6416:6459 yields 6442.20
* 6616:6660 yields 6621.16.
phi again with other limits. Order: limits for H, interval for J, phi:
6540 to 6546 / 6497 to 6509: 0.5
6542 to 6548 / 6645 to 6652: -0.2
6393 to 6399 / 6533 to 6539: -0.2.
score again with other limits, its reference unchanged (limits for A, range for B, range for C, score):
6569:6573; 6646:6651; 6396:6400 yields 2.6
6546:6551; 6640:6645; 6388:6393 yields 1.5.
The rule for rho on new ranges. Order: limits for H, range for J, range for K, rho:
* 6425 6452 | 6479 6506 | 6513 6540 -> 5.92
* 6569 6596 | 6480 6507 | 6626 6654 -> 6.27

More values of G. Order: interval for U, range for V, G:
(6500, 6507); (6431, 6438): -0.9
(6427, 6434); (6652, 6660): 5.0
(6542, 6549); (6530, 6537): -2.5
